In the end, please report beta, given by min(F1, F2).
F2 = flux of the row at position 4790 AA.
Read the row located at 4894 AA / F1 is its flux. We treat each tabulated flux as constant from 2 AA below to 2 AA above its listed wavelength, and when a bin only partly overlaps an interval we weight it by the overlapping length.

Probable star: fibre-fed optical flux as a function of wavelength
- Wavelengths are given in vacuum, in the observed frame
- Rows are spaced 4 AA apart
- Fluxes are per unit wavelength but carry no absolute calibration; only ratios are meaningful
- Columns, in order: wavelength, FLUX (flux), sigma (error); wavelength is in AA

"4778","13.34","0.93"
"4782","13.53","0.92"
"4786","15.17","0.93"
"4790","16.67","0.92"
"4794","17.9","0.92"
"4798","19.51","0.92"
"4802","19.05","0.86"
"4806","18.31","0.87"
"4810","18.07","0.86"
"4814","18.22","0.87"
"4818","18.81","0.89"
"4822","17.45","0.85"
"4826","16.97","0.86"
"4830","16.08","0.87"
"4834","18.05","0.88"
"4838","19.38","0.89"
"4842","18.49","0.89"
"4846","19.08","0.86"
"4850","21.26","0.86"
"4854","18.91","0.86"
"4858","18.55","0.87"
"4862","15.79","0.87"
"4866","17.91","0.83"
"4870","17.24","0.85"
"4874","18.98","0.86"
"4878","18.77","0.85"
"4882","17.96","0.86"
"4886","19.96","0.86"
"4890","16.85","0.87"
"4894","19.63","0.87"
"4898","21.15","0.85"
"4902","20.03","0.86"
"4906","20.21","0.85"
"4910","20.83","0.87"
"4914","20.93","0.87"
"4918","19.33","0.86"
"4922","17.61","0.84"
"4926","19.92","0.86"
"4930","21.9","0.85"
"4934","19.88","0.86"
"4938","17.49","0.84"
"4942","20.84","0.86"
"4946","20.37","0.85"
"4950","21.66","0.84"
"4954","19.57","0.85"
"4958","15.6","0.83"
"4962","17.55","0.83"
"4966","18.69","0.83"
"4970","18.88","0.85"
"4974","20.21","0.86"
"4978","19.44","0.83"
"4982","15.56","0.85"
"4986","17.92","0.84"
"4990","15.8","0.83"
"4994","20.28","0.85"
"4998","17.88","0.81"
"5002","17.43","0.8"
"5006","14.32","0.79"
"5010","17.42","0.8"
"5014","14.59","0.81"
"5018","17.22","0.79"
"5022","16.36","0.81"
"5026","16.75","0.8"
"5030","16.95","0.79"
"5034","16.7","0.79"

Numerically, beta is 16.7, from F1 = 19.63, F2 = 16.67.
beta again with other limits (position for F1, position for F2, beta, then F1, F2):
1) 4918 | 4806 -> 18.3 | 19.33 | 18.31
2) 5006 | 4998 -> 14.3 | 14.32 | 17.88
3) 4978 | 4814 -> 18.2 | 19.44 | 18.22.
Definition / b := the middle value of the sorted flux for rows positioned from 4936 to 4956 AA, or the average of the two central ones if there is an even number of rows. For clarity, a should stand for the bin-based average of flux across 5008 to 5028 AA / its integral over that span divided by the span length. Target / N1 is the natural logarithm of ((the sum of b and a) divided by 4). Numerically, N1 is 2.22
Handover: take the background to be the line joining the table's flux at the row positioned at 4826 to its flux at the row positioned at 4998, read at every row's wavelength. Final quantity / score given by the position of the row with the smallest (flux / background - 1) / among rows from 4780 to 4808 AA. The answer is 4782 AA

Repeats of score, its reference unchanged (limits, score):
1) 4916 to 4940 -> 4938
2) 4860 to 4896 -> 4862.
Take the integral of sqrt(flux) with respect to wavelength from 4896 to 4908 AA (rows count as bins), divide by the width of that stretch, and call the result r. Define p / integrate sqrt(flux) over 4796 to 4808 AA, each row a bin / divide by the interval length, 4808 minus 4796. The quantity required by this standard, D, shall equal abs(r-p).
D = 0.17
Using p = 4.35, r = 4.52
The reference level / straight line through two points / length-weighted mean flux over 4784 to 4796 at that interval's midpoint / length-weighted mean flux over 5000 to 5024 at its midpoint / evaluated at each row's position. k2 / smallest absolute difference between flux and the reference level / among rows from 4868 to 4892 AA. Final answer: 0.4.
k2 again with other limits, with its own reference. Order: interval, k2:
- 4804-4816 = 1.5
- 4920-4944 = 1.1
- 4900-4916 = 3.6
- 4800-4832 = 0.4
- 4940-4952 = 4.0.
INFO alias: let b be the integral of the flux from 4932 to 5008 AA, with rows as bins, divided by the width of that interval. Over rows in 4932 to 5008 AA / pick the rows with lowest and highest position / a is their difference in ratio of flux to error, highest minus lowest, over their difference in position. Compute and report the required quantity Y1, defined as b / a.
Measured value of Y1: -265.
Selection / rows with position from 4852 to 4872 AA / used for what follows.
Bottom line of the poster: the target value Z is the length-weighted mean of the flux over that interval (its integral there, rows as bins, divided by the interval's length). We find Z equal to 17.7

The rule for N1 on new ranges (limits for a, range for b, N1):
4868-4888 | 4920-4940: 2.26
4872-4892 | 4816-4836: 2.20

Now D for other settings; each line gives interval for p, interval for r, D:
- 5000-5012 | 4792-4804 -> 0.29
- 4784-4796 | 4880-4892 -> 0.20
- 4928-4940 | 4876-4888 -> 0.09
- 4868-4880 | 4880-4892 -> 0.01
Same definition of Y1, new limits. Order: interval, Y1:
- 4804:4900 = 442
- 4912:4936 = -423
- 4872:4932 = 297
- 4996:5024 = -211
